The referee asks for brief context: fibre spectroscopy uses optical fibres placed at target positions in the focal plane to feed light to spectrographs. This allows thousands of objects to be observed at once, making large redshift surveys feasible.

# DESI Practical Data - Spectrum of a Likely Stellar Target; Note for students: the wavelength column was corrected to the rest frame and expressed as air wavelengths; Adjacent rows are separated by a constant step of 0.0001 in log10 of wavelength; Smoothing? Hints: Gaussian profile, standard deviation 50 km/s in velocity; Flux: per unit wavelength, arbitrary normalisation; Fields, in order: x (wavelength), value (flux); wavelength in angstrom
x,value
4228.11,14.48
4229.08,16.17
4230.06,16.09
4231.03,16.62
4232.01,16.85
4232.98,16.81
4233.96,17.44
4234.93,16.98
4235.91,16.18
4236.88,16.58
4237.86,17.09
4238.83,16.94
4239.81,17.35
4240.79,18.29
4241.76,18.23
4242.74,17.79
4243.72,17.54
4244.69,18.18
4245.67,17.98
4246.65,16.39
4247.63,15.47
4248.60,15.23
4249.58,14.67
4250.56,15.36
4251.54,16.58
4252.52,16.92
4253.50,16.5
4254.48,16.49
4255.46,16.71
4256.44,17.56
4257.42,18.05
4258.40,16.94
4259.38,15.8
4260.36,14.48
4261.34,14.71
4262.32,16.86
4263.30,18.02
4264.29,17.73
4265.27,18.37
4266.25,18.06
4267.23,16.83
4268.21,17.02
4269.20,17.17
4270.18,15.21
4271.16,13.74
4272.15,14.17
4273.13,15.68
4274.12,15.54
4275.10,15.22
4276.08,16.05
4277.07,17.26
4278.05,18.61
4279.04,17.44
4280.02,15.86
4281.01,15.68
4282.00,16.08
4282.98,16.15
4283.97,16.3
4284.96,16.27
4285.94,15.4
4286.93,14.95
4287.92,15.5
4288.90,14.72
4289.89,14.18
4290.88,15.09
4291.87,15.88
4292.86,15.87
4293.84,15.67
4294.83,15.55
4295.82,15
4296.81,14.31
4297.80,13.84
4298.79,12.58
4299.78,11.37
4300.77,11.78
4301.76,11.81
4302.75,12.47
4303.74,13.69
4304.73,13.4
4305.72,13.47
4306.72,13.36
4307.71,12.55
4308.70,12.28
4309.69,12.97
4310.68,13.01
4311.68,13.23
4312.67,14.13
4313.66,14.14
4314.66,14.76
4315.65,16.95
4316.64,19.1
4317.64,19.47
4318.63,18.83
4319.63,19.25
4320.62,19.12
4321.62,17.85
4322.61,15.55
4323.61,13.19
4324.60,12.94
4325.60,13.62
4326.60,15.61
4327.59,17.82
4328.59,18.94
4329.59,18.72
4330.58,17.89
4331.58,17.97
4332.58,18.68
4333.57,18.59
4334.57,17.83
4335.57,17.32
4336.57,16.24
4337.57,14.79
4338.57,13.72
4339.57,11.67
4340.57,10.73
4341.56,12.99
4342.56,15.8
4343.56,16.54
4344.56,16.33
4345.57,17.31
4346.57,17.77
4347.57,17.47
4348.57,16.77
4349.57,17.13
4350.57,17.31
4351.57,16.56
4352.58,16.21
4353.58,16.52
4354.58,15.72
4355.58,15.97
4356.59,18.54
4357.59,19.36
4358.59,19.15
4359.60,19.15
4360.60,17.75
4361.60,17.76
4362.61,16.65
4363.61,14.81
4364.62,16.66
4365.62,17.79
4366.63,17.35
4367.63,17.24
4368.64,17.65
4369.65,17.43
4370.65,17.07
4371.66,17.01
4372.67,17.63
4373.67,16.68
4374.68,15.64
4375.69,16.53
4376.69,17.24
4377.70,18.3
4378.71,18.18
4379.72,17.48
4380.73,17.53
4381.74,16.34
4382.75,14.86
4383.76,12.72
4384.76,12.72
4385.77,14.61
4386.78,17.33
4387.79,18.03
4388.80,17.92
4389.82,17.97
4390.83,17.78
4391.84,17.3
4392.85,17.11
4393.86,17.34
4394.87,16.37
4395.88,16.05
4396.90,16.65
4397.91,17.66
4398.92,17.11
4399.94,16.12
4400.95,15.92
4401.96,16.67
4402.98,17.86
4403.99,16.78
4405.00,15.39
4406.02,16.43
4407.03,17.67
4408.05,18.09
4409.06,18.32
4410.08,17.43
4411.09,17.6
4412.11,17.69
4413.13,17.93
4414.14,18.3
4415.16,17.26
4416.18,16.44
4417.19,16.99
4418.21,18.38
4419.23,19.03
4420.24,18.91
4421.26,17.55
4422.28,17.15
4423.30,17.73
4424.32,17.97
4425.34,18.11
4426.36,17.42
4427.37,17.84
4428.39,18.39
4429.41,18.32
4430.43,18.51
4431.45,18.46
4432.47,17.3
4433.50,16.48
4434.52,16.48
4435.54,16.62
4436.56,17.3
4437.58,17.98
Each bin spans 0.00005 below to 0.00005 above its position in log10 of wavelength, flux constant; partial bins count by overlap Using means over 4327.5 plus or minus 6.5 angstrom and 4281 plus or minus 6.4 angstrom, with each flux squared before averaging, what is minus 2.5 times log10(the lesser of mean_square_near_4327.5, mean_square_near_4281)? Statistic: -6.06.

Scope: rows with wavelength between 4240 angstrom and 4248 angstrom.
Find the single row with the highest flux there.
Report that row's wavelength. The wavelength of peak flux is 4240.79 angstrom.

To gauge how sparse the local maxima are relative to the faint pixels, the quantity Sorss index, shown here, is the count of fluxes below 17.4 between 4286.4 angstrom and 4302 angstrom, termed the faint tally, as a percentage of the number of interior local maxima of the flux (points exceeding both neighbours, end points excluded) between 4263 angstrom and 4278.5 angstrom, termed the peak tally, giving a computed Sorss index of 533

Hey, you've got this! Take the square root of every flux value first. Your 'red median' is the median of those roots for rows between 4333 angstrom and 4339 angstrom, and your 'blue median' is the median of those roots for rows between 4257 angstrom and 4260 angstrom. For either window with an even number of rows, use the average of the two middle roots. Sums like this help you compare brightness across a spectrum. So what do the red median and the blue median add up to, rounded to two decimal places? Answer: 8.21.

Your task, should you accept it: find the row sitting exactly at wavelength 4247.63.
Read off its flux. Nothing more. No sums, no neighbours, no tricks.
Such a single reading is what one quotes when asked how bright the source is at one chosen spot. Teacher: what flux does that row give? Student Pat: 15.47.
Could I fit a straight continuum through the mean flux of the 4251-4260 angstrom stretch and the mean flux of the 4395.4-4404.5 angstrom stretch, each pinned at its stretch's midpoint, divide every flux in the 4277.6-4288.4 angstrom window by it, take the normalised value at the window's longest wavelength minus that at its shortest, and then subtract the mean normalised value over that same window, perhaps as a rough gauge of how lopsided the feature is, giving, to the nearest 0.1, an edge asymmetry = -1.1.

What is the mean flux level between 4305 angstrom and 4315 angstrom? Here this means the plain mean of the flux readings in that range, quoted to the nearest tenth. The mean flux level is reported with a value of 13.4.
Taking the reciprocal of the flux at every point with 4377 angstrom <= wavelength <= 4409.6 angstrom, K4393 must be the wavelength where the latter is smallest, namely 4409.06 angstrom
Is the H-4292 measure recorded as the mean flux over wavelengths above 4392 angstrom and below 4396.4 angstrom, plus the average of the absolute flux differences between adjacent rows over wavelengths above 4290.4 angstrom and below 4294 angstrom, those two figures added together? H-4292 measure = 17.1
